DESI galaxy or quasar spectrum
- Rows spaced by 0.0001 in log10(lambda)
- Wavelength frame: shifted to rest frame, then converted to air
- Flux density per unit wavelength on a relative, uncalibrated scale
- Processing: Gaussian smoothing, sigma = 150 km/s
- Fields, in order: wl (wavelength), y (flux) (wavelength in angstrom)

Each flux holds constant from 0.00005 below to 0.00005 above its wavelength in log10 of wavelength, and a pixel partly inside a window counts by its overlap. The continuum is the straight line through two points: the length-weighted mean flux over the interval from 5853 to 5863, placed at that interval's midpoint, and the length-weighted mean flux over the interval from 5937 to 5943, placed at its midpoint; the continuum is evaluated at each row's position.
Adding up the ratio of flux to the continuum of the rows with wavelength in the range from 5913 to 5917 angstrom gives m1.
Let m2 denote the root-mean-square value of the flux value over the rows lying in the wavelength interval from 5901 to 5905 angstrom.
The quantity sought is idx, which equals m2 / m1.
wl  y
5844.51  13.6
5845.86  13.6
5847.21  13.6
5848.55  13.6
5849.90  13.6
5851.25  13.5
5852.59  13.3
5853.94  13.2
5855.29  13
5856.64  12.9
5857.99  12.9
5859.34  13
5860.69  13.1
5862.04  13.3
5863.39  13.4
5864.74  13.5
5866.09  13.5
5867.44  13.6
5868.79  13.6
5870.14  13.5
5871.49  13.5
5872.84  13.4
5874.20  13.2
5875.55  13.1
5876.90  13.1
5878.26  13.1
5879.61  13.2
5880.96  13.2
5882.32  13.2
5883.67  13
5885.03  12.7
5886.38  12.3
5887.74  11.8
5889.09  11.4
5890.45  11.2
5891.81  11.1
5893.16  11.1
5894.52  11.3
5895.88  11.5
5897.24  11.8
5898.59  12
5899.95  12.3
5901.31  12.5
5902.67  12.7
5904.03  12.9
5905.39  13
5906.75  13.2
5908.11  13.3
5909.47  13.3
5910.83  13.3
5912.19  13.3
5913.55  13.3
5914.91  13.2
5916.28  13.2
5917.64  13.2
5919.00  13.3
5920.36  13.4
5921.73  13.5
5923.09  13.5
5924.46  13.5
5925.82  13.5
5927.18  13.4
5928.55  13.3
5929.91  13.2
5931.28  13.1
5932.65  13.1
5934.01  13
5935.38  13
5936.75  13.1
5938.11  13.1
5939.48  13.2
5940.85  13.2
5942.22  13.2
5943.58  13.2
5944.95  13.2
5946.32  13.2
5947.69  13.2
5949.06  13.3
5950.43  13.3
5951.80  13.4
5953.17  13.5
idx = 4.21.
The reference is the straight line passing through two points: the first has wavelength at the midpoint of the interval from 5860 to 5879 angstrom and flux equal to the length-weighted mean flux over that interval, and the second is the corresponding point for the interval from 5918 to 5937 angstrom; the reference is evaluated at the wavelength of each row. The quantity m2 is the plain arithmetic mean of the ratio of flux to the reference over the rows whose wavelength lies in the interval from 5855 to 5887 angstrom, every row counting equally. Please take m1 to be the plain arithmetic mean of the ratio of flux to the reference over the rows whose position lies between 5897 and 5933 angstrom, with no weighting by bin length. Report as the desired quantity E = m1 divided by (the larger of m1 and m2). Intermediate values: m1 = 0.984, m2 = 0.99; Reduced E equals 1.00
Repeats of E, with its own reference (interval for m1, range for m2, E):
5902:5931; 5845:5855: 0.99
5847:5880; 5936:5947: 1.00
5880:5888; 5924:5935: 0.95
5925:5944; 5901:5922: 1.00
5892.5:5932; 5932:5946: 0.98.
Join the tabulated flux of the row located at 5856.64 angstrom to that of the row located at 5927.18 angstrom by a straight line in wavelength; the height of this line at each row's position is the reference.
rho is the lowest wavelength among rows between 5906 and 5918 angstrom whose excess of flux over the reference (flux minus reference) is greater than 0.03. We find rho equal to 5908.11 angstrom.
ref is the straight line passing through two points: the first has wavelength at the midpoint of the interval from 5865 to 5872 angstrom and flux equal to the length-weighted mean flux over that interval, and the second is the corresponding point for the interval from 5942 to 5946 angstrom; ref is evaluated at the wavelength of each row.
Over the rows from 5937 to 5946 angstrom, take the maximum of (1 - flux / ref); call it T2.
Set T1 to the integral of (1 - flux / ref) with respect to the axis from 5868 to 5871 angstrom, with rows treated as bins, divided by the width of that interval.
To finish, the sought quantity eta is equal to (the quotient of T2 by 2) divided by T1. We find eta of -23.2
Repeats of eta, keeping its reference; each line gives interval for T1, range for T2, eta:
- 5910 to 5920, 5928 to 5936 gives 1.6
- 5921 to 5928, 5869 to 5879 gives -1.2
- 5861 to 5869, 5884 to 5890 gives 9.8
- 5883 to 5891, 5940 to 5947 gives 0.0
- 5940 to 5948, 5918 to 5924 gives 0.7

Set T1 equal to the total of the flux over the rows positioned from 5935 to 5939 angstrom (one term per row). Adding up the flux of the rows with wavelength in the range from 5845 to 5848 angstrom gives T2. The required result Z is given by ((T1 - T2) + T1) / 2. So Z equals 26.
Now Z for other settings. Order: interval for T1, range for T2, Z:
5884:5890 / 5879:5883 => 28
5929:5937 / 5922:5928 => 52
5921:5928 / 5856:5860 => 48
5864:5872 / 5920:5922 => 68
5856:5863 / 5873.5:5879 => 39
